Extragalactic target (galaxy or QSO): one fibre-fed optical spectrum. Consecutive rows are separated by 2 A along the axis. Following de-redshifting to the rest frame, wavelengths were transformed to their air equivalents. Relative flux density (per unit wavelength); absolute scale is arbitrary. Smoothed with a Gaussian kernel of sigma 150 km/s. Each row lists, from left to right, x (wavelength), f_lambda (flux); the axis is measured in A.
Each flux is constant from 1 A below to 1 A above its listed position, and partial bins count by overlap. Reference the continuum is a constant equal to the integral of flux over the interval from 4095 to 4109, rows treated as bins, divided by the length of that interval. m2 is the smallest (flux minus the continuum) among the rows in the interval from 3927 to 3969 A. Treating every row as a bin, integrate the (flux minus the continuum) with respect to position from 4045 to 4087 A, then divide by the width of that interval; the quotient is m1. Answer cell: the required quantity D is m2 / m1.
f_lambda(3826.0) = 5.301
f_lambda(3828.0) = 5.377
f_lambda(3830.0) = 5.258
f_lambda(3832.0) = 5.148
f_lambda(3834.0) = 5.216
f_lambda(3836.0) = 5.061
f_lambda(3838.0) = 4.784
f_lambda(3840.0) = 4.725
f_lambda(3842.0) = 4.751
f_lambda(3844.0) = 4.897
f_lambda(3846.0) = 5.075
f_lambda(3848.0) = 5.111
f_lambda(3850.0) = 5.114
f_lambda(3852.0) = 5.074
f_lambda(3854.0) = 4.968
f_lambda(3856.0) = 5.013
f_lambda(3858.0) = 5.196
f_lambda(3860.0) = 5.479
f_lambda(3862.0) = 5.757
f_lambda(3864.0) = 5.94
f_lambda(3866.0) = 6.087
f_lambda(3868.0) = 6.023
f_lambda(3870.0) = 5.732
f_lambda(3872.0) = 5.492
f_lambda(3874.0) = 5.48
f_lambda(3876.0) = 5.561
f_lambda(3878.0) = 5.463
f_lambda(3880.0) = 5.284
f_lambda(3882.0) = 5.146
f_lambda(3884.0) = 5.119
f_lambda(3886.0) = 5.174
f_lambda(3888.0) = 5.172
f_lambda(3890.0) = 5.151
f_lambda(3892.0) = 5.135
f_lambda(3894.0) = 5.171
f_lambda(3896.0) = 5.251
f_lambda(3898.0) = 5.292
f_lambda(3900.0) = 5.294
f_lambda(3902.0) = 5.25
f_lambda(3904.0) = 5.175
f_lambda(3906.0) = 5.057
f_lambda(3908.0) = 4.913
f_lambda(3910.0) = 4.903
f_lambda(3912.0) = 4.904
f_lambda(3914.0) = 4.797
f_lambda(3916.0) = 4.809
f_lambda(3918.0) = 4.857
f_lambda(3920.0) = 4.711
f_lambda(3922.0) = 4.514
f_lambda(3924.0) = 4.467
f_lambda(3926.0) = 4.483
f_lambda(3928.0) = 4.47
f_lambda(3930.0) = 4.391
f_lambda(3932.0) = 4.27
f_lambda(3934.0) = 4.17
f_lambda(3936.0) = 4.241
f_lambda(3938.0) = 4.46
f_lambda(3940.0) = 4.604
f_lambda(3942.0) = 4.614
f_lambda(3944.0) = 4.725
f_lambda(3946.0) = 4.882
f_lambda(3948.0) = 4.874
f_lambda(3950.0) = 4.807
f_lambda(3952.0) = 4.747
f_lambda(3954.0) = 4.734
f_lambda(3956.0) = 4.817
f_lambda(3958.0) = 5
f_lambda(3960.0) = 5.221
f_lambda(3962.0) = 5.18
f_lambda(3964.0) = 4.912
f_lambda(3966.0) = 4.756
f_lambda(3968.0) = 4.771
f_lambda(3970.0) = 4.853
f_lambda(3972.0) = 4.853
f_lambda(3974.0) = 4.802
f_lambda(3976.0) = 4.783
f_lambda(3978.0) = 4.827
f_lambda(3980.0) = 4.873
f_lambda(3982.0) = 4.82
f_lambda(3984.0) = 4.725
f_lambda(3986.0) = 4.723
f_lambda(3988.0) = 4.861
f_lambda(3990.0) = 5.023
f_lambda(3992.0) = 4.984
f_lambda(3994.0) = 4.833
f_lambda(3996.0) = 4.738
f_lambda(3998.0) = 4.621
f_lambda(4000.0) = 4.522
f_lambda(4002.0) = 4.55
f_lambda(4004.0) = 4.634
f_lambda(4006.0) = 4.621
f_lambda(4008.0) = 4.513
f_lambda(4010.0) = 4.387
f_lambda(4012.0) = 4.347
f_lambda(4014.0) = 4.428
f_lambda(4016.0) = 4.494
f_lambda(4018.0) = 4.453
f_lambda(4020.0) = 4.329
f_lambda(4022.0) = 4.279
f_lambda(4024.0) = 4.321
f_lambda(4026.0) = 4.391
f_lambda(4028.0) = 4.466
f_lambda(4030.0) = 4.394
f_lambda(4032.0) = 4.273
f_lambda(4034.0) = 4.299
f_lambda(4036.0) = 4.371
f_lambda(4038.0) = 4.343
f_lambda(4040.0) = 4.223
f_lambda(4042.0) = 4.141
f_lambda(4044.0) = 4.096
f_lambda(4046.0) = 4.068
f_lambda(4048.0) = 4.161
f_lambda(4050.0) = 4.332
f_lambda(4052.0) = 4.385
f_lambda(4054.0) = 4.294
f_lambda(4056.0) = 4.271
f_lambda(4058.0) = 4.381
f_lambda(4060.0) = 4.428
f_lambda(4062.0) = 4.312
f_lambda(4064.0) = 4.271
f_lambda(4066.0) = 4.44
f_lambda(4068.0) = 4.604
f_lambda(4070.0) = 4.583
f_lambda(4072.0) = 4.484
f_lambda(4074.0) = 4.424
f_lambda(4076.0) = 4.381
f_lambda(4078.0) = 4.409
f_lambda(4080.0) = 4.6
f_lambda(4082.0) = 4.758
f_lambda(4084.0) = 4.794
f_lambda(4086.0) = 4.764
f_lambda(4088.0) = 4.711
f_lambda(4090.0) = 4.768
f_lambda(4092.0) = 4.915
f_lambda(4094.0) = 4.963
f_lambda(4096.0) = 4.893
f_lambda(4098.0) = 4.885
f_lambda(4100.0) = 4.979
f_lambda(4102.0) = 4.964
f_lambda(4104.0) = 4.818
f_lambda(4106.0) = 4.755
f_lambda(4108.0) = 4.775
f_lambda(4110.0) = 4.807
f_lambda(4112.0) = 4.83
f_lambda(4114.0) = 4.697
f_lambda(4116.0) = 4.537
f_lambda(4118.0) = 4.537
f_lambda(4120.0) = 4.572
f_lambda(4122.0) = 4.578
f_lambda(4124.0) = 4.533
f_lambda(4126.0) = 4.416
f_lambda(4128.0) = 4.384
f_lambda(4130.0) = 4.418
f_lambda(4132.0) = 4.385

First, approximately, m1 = -0.43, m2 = -0.70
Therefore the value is 1.62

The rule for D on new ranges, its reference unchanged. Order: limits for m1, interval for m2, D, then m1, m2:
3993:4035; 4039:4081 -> 2.02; -0.40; -0.80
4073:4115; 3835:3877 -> 1.29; -0.11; -0.14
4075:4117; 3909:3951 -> 6.64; -0.10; -0.70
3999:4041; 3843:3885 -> -0.07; -0.46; 0.03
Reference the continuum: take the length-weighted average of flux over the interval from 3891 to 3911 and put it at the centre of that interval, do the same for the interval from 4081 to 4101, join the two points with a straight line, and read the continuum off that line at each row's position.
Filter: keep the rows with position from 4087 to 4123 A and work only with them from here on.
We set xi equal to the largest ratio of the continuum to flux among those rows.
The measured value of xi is 1.06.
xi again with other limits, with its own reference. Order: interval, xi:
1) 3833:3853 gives 1.11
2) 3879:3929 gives 1.14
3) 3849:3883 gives 1.05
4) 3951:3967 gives 1.07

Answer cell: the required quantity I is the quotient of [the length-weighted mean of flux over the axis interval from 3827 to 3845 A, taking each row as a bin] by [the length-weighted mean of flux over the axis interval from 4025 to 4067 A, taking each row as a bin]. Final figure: 1.17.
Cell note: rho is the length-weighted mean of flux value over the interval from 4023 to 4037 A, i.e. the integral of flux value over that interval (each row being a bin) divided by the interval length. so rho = 4.4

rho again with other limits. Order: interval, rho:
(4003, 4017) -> 4.5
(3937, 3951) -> 4.7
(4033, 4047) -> 4.2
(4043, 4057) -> 4.2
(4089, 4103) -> 4.9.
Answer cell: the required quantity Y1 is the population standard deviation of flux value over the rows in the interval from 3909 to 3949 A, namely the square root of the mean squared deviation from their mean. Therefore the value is 0.23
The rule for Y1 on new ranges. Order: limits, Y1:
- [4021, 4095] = 0.22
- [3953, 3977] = 0.16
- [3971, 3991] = 0.08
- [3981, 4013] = 0.19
